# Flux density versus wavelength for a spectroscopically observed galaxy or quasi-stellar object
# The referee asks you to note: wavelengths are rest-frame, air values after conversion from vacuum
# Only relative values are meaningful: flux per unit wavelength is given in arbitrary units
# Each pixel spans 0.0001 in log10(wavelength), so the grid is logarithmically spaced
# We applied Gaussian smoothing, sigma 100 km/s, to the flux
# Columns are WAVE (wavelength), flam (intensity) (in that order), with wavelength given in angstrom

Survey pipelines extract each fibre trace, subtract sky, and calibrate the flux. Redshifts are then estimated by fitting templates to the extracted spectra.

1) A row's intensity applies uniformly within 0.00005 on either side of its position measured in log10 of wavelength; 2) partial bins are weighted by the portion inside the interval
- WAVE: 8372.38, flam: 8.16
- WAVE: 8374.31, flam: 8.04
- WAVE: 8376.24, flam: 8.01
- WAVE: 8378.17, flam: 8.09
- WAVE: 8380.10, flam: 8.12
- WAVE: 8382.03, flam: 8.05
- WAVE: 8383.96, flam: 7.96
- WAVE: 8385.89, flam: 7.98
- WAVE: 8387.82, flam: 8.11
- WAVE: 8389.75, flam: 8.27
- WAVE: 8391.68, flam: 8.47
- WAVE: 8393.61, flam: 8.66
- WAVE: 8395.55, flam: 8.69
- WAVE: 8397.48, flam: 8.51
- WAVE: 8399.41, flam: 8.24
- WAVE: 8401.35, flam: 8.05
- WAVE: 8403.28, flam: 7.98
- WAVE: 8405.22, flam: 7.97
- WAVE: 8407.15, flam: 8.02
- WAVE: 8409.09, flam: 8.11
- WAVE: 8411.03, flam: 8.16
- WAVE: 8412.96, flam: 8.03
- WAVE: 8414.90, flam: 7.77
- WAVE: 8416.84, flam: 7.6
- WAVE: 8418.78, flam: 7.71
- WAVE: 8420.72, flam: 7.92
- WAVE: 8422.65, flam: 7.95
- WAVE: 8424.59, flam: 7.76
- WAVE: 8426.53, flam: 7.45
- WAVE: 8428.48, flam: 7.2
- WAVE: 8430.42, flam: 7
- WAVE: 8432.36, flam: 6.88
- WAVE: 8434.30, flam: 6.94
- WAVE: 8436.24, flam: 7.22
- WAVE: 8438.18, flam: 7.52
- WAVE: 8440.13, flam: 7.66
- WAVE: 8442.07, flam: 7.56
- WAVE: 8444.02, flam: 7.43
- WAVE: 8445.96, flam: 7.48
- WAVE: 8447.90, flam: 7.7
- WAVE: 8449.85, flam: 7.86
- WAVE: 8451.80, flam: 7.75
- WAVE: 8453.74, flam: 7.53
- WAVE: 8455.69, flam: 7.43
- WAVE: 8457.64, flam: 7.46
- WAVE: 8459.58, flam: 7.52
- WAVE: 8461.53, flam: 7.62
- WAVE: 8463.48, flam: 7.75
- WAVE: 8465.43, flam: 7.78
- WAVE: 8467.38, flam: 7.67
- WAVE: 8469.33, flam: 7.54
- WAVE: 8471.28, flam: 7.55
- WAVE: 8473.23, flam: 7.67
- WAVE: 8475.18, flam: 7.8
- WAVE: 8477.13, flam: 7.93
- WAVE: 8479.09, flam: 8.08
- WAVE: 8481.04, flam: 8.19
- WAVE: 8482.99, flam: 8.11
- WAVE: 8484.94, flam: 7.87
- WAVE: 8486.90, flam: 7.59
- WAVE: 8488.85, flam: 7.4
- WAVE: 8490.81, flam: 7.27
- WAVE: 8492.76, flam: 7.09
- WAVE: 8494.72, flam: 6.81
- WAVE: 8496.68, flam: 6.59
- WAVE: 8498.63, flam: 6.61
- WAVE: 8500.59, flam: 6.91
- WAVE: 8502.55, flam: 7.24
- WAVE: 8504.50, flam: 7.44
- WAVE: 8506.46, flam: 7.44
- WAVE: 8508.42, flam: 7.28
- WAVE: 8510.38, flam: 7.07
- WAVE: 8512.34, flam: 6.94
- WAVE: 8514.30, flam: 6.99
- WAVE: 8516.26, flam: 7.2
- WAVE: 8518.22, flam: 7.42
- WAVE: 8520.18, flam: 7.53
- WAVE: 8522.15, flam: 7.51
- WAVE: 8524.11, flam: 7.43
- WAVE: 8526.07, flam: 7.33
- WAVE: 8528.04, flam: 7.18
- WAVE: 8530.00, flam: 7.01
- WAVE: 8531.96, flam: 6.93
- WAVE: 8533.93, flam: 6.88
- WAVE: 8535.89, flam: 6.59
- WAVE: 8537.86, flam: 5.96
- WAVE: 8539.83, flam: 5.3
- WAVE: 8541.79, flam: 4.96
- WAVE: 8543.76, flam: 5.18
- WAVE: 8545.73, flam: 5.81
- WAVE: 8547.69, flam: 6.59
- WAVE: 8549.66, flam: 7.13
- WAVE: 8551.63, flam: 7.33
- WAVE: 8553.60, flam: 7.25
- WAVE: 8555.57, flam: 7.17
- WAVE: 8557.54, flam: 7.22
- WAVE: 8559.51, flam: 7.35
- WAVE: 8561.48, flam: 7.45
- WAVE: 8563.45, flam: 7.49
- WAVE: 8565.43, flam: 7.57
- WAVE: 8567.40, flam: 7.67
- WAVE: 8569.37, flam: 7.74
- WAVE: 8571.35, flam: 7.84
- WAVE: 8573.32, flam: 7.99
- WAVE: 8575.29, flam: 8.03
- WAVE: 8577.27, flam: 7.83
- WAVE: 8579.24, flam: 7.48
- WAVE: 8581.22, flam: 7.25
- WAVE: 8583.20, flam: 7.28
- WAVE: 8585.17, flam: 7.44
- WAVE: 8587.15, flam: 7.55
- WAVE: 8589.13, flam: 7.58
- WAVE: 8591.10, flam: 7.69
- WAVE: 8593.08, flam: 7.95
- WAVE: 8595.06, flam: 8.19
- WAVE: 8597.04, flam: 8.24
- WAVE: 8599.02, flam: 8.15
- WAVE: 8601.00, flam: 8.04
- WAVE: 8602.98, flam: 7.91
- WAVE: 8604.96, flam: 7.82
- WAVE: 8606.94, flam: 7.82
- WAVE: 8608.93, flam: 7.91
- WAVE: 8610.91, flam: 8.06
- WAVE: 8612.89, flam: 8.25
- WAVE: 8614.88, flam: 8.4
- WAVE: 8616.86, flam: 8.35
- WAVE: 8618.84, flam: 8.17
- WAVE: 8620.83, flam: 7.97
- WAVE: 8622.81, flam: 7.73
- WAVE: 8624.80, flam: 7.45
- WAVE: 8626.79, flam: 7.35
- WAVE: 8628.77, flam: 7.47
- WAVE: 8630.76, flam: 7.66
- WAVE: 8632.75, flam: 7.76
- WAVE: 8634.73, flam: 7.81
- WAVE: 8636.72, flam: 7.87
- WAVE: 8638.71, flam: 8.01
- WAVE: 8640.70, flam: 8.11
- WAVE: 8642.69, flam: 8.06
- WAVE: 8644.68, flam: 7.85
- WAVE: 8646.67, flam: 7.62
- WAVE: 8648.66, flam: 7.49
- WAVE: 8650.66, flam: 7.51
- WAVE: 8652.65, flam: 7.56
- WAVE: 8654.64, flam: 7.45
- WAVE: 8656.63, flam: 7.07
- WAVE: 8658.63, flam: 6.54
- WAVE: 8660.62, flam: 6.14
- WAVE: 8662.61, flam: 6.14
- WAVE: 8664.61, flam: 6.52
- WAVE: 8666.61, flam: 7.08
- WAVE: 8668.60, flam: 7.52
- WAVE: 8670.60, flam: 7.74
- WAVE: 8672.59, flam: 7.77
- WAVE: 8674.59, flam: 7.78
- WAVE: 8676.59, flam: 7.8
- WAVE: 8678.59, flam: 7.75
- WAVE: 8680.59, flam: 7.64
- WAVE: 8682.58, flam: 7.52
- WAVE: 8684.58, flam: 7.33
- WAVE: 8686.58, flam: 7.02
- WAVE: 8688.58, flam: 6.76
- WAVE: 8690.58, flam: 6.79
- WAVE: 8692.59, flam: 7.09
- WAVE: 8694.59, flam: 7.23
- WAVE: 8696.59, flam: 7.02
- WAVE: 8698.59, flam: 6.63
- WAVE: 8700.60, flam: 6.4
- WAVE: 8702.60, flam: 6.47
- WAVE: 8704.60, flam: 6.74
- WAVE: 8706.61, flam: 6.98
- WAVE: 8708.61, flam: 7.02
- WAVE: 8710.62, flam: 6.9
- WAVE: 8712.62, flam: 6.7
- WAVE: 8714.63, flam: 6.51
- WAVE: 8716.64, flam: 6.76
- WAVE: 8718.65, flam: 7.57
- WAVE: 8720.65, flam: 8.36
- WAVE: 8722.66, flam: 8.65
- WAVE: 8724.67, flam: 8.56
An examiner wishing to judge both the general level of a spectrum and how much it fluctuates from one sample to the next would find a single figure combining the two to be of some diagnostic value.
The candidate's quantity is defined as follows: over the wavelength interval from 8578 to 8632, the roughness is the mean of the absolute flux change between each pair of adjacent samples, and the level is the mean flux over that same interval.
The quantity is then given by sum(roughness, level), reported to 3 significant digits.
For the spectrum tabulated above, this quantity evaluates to 7.96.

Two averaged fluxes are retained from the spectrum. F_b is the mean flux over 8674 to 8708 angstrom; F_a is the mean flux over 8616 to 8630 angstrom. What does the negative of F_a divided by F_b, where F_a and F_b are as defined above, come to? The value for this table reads -1.09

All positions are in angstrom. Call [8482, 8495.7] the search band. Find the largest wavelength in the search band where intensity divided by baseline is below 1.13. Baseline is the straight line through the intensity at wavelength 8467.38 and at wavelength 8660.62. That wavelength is 8494.72 angstrom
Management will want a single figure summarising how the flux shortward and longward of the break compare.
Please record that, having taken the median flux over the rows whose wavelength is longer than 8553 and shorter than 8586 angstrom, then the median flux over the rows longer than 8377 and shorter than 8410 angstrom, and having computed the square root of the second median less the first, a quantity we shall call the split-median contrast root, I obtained 0.79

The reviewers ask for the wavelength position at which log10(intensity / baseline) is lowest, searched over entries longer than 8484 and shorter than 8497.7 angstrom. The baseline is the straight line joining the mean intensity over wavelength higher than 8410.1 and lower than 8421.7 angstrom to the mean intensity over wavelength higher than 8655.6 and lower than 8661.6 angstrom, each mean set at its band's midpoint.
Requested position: 8496.68 angstrom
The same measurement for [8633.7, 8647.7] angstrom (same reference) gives 8646.67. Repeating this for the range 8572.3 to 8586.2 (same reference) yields 8581.22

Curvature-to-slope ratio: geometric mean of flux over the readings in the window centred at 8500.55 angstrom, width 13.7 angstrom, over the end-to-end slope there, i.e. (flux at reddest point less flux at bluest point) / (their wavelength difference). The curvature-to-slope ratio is 130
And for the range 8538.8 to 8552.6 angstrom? 35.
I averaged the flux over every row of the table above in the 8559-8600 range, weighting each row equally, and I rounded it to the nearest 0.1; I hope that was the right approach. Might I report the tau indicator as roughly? 7.7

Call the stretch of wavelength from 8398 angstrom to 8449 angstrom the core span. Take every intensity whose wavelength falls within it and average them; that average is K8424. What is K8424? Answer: 7.7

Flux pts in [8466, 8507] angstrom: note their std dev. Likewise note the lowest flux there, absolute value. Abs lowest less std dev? 6.1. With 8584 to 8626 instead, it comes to 7.2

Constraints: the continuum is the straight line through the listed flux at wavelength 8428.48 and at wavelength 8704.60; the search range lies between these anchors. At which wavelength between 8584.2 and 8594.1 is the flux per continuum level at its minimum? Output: 8585.17 angstrom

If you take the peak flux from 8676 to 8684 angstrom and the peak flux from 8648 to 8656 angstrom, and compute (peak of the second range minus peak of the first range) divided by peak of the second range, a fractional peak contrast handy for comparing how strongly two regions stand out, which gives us -0.032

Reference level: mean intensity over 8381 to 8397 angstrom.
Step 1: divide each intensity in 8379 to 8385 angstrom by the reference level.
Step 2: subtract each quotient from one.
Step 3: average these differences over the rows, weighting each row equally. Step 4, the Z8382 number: 0.03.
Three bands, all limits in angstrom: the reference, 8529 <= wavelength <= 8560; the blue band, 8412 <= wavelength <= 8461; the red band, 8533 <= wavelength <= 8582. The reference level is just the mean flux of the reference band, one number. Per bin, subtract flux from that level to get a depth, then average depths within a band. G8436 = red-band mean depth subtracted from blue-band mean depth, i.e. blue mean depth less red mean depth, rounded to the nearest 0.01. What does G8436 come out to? -0.53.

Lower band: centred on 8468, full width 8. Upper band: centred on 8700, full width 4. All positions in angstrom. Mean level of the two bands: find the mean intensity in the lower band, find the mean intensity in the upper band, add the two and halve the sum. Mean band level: 7.1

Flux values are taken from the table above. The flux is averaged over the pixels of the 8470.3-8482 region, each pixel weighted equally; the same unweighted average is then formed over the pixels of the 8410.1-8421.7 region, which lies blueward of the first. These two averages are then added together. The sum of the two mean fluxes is 15.7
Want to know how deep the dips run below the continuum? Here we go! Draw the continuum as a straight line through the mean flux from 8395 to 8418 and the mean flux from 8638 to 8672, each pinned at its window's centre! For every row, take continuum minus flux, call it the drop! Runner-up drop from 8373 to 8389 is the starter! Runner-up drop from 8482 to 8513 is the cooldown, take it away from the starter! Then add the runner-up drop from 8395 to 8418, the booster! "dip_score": -0.7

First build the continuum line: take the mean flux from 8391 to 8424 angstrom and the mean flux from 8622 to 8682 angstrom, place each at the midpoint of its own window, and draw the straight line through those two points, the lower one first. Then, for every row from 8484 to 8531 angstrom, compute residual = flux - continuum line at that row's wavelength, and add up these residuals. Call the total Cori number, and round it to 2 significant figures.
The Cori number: -15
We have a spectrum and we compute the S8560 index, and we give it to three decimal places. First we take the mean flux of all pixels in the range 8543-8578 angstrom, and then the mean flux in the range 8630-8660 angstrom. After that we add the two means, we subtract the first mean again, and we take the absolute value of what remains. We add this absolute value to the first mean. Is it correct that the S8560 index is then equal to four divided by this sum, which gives 0.269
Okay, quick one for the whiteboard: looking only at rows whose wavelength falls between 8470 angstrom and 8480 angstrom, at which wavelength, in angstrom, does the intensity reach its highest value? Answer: 8479.09 angstrom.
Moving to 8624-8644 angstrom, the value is 8640.70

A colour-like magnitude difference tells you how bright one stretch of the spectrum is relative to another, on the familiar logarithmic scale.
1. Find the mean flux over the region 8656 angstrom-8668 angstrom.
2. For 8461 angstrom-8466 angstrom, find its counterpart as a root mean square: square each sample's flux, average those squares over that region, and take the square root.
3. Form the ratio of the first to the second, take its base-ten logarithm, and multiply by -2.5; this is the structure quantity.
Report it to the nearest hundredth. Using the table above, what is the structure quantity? 0.17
